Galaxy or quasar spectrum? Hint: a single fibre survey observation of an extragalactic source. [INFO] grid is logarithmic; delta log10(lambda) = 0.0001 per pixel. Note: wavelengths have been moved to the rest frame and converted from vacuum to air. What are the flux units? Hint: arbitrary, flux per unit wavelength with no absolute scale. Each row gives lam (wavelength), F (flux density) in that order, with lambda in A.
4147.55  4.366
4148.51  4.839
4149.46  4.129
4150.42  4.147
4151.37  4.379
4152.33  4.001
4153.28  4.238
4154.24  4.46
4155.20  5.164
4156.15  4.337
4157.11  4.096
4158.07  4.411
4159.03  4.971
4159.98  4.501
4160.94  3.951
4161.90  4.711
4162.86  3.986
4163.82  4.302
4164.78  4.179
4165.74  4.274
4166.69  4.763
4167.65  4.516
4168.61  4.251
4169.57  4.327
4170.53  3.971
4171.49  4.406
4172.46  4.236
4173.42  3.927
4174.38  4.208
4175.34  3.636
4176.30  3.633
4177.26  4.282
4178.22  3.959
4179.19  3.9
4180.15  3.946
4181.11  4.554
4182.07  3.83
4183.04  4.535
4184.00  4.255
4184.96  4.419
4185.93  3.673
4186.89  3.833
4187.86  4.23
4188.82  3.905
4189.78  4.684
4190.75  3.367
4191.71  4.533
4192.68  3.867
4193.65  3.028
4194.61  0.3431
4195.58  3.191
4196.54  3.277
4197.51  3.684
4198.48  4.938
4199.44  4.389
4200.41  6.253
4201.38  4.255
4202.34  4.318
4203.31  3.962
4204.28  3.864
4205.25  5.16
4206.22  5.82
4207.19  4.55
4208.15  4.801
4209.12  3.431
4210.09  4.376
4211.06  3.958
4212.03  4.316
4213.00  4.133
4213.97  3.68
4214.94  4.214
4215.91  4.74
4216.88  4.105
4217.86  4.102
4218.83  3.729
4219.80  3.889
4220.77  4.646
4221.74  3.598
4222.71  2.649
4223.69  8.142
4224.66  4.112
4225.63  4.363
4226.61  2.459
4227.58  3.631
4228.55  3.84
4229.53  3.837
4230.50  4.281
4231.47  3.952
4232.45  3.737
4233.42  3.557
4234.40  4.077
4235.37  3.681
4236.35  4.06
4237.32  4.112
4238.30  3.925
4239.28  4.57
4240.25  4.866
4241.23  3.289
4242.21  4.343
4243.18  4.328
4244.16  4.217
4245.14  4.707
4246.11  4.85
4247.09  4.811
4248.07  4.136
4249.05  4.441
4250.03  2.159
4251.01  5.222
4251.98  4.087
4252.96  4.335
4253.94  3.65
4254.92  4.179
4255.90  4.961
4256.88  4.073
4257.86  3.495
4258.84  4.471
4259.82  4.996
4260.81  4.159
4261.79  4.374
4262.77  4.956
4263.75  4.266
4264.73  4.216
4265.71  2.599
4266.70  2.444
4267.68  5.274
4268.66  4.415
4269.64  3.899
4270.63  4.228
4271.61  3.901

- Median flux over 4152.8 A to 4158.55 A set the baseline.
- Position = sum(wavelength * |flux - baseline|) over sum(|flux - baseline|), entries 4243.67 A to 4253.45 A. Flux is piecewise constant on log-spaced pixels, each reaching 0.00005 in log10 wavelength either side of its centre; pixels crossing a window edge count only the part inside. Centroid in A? 4249.1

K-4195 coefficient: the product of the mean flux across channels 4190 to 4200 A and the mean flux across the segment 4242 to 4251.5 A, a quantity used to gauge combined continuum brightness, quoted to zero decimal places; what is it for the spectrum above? 15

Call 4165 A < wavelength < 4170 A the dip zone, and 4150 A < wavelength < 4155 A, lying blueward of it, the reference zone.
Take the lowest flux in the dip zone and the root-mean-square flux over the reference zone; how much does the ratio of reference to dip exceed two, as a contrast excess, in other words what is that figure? -1.00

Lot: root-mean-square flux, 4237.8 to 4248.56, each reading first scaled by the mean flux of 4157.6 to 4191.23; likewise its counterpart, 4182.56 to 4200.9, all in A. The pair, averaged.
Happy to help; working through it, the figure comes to 1.01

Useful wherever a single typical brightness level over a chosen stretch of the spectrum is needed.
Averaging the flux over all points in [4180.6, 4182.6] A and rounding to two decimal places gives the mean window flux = 4.19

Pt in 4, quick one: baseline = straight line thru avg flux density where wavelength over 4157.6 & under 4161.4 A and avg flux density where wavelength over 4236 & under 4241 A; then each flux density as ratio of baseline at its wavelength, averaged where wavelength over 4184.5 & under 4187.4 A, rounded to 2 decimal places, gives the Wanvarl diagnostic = 0.90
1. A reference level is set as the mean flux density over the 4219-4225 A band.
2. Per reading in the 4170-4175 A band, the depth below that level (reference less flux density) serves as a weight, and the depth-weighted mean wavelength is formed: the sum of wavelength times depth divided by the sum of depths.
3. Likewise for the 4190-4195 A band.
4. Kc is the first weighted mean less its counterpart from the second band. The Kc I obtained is -21.2 A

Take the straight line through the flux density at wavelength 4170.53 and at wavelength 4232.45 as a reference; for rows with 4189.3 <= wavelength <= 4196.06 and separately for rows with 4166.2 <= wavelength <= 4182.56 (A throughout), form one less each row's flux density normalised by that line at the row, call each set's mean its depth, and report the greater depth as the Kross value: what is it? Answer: 0.15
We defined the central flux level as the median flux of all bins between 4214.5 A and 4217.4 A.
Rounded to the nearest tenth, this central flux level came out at 4.2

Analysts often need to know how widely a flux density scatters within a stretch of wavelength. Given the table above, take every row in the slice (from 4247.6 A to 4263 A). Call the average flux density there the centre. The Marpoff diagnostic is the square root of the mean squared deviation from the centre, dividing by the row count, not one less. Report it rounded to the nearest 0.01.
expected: 0.71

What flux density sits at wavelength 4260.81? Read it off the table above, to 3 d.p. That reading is 4.159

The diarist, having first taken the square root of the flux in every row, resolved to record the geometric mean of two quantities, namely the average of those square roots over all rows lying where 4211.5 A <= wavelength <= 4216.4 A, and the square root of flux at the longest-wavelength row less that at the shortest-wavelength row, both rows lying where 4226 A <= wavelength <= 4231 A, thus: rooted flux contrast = 1.0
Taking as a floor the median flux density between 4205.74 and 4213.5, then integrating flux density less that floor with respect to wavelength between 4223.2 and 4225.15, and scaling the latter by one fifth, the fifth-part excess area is 0.69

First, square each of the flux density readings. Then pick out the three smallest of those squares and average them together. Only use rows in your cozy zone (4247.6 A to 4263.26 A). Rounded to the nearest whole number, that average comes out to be 10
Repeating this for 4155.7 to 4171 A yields 16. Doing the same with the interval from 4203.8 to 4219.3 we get 13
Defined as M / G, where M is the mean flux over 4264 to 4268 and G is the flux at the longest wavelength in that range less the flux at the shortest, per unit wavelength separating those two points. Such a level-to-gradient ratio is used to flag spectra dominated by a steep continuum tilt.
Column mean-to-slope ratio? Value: 10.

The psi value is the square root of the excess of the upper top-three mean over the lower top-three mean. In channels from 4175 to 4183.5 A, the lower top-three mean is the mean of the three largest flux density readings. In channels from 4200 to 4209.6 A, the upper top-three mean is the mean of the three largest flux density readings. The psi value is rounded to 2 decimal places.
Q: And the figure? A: 1.13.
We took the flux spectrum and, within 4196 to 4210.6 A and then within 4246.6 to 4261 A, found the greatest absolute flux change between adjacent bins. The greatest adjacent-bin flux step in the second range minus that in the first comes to 1.1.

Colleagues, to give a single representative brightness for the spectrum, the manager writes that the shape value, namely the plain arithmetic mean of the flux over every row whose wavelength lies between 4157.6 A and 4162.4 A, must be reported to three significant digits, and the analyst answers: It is 4.51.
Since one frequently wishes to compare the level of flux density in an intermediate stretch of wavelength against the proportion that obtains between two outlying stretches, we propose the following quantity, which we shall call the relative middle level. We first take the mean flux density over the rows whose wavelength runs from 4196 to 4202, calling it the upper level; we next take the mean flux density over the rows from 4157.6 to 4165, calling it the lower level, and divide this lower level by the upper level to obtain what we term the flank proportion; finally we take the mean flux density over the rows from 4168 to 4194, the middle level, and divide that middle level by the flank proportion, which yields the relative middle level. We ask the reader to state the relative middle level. 4.13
